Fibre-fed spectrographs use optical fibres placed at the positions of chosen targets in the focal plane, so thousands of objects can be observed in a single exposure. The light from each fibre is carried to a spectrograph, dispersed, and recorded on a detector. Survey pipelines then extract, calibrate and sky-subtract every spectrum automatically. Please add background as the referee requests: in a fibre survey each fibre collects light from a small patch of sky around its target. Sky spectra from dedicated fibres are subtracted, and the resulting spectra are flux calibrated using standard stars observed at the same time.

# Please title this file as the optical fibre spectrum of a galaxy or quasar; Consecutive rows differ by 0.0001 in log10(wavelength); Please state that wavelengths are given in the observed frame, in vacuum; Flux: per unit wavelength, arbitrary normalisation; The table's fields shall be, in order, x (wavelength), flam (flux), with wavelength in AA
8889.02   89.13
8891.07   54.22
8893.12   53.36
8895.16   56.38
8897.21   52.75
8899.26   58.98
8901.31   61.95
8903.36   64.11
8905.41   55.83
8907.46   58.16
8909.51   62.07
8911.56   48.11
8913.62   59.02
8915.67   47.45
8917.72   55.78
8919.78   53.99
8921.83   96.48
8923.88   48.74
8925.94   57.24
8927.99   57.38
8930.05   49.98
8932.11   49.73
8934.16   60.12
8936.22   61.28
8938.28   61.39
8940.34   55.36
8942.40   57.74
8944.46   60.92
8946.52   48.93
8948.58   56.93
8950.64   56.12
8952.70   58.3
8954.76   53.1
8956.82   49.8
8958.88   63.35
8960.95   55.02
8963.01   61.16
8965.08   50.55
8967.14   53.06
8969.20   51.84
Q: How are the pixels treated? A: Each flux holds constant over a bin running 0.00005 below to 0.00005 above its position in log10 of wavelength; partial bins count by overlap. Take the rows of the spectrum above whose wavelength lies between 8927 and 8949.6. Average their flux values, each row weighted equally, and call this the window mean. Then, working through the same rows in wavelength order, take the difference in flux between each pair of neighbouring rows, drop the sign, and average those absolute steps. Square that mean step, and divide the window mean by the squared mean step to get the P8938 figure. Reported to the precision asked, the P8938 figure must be 2.2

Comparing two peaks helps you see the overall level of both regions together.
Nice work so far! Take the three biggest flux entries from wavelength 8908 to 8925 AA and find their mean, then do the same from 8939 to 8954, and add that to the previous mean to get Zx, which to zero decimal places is 132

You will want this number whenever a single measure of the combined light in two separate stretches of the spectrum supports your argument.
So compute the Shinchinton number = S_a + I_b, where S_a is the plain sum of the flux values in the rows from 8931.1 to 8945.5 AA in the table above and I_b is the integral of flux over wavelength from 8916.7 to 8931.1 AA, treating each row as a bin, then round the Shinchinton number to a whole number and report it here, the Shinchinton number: 1269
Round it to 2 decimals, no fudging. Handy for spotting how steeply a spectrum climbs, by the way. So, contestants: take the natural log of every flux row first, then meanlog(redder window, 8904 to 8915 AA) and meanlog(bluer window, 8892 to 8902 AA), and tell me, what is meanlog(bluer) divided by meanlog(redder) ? 1.00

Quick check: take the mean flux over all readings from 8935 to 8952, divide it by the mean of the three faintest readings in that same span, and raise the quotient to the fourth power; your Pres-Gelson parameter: 1.32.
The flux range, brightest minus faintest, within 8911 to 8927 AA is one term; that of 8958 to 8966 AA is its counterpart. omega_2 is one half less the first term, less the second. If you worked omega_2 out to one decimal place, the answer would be -61.3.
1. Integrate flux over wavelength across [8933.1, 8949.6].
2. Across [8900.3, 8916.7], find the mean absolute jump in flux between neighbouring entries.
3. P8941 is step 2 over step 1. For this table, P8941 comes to 0.0080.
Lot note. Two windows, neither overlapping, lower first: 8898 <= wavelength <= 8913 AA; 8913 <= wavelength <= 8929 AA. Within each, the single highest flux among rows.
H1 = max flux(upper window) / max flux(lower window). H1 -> 1.50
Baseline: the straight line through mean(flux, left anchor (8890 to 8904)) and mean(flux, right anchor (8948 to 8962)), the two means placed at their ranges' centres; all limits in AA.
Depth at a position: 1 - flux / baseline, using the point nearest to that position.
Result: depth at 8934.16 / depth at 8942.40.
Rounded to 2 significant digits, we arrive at 2.6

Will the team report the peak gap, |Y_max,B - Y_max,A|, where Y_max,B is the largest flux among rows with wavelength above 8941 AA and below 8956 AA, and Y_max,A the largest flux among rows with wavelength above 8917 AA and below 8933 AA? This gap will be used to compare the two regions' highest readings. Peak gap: 36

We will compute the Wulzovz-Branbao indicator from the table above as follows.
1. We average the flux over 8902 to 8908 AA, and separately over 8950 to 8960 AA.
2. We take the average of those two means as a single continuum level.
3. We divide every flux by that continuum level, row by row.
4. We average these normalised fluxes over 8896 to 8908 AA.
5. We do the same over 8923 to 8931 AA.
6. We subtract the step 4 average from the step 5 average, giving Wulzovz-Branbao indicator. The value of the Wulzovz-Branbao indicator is -0.09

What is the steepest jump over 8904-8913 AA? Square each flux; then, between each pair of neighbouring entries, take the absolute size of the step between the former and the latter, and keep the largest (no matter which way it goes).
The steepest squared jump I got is 1538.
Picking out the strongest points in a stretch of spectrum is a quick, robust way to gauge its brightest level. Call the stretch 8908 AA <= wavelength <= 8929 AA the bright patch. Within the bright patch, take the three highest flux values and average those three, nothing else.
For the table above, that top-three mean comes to 72.5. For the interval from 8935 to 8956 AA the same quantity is 61.2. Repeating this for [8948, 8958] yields 57.1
